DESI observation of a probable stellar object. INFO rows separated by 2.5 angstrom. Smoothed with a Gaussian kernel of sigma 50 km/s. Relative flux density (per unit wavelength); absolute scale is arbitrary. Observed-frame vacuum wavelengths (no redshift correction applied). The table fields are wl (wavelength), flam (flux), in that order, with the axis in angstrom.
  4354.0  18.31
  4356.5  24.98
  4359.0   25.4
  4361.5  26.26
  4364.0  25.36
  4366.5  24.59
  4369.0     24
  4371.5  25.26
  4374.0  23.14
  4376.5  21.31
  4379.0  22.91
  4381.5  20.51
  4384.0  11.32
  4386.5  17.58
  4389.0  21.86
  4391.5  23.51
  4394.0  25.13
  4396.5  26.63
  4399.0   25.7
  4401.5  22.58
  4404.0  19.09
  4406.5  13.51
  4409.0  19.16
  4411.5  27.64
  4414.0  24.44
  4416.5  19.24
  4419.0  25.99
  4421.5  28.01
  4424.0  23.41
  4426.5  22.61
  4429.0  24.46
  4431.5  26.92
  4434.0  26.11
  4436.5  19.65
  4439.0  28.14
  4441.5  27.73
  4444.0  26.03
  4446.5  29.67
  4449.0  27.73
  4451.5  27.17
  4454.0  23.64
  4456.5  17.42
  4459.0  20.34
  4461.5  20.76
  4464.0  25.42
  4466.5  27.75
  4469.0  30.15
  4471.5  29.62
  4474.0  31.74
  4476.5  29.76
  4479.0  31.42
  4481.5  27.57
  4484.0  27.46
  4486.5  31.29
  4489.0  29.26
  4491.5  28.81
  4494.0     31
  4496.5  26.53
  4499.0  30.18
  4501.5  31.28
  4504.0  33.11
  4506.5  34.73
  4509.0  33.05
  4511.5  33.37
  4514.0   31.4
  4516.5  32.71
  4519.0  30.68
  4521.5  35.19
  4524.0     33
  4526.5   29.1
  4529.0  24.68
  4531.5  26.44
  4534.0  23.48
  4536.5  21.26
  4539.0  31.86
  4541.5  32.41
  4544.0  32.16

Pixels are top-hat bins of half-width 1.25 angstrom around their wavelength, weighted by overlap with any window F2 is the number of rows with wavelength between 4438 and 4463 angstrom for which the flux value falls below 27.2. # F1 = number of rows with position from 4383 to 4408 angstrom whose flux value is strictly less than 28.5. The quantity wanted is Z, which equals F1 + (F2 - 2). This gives 14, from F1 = 10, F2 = 6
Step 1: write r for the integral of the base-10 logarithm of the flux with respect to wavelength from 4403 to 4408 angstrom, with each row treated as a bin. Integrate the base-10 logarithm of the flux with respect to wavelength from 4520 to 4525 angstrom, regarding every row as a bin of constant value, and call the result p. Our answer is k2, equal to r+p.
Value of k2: 13.7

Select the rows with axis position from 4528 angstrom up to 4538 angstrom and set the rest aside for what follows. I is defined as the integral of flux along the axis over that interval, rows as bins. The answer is 241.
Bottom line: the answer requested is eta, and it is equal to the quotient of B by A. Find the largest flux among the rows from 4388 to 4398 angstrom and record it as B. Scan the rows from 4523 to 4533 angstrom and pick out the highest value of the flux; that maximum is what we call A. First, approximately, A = 33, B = 26.63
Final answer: 0.81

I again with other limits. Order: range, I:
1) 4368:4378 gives 234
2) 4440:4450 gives 278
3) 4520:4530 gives 306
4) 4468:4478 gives 303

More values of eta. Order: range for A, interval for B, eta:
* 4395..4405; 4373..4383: 0.87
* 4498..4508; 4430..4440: 0.81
